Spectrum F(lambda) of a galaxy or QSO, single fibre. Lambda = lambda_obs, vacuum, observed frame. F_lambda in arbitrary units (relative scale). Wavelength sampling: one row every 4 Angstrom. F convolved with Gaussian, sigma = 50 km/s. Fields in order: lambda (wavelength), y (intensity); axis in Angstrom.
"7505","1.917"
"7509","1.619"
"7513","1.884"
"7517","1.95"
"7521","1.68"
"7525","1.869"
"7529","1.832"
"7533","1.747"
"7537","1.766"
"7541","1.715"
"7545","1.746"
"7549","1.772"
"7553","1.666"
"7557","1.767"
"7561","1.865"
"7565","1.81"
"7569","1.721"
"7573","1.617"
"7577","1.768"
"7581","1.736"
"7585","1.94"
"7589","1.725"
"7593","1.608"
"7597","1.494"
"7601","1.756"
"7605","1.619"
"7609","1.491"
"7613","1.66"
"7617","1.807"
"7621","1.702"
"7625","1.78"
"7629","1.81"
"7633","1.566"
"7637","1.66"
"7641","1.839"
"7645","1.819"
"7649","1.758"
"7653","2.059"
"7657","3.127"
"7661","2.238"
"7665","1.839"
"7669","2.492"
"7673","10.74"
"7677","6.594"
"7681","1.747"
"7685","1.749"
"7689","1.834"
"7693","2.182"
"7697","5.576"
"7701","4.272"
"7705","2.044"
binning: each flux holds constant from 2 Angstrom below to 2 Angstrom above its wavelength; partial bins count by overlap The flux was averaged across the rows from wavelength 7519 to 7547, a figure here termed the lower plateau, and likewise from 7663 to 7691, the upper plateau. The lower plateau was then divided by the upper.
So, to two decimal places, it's 0.46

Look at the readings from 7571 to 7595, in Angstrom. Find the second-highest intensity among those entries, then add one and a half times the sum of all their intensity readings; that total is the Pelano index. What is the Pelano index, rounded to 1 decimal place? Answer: 17.4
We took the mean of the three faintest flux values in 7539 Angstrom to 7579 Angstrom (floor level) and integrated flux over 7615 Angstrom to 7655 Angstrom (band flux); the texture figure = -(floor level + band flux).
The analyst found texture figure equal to -73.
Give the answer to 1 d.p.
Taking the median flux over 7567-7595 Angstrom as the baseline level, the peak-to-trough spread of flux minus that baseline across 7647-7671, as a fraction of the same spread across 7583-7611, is 3.0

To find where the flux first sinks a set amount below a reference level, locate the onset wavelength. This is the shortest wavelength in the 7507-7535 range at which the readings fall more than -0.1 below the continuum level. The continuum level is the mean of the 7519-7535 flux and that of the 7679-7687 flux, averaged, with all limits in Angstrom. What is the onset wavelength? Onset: 7509 Angstrom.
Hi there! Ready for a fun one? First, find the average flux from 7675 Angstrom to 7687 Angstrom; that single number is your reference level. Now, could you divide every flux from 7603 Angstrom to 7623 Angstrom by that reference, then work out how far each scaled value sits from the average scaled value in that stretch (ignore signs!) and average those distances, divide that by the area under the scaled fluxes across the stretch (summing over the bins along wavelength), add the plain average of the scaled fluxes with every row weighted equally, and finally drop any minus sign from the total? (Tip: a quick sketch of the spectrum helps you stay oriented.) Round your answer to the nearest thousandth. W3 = 0.495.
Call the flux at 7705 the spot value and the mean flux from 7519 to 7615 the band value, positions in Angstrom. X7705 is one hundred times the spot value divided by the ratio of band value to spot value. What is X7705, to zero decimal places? 242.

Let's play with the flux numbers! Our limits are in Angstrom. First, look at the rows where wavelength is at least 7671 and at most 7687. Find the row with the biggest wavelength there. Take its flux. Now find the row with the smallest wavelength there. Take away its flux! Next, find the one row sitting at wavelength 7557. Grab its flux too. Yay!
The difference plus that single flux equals -7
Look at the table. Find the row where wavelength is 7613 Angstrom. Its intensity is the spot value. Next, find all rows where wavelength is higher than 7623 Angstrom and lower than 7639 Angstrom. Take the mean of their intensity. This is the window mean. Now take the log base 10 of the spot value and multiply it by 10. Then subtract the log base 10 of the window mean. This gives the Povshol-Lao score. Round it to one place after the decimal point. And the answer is 2.0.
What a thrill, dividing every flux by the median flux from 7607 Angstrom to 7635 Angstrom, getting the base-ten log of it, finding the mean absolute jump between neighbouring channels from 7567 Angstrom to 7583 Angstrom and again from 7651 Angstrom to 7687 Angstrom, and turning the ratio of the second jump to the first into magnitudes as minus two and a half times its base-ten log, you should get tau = -2.5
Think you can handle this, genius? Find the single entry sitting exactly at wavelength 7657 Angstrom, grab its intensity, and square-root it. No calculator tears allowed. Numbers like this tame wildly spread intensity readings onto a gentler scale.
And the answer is 1.77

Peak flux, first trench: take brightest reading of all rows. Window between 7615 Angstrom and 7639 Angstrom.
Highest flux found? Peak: 1.81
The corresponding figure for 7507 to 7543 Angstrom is 1.95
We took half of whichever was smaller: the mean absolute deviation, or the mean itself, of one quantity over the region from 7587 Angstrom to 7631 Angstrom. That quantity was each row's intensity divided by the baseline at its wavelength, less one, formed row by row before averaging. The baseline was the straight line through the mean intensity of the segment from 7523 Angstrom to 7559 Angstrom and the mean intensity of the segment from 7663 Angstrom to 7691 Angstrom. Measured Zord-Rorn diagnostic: -0.20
